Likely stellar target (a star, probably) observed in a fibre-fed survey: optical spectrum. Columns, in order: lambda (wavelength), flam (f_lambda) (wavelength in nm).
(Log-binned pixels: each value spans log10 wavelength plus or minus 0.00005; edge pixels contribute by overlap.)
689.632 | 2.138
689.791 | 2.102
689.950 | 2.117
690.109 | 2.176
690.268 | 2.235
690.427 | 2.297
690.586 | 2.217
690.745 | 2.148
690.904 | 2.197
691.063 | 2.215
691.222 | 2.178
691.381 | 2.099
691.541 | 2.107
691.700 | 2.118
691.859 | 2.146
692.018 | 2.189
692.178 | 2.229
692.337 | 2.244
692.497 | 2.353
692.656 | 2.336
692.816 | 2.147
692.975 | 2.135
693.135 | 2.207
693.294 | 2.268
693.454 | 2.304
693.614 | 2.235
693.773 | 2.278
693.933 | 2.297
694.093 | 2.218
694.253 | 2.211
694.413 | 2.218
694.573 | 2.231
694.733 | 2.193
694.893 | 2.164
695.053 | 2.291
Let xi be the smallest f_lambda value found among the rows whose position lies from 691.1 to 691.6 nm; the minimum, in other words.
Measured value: 2.099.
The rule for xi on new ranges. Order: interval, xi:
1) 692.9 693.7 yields 2.135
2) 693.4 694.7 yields 2.211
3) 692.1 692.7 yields 2.229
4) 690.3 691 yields 2.148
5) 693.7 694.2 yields 2.218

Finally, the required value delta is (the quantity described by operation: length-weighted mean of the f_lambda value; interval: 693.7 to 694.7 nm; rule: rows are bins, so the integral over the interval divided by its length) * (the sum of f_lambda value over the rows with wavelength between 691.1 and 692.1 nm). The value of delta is 28.7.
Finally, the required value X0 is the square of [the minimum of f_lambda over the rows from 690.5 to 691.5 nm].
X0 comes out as 4.41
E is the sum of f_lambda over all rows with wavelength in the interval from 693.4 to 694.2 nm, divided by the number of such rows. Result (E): 2.27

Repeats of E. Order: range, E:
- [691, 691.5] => 2.16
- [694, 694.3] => 2.21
